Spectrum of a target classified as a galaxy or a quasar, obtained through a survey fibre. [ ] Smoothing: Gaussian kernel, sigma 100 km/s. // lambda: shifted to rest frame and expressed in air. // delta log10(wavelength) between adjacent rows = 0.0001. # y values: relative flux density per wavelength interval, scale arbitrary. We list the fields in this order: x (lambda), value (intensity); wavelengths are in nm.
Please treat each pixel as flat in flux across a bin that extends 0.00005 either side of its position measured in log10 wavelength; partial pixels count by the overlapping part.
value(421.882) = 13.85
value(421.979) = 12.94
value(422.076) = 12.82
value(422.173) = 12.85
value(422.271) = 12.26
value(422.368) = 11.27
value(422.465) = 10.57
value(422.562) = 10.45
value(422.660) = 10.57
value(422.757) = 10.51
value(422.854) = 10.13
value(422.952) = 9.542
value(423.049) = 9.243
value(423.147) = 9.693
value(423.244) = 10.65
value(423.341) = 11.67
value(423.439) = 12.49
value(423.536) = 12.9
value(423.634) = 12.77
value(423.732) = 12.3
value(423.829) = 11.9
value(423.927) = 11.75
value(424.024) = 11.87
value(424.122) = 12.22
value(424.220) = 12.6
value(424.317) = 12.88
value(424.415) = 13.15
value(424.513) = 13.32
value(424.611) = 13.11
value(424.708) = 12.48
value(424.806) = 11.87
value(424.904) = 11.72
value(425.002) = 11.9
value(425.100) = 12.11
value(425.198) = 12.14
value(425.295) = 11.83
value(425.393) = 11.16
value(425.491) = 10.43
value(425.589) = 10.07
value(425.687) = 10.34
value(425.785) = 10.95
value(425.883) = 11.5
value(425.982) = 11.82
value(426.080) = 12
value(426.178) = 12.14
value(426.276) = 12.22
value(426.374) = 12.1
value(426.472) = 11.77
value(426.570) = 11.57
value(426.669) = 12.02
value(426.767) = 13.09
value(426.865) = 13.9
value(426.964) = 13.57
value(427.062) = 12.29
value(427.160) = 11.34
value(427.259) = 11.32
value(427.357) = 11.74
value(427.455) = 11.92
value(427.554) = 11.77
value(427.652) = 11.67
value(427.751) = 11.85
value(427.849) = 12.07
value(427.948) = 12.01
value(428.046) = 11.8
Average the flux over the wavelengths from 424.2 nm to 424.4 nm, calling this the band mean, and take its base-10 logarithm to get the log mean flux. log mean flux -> 1.11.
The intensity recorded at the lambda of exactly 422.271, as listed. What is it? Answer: 12.26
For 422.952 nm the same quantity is 9.542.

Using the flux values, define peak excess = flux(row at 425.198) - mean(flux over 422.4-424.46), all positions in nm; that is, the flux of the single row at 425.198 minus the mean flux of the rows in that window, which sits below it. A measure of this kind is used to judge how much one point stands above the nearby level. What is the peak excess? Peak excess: 0.7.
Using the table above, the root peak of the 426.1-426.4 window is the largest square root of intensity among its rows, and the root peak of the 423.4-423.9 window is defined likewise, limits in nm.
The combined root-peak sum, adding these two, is 7.09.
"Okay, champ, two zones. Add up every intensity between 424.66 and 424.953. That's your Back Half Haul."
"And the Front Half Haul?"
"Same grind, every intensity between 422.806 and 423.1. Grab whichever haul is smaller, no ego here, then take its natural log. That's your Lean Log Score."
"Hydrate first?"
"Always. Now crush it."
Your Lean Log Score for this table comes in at 3.36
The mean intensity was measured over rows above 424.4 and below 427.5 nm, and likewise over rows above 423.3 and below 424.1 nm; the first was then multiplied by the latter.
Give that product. 146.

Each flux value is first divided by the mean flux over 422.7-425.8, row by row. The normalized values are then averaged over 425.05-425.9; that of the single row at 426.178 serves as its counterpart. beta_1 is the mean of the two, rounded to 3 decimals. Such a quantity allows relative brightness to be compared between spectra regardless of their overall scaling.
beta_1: 1.003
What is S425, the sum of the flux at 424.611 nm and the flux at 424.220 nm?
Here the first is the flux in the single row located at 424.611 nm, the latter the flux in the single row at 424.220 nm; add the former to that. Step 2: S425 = 25.7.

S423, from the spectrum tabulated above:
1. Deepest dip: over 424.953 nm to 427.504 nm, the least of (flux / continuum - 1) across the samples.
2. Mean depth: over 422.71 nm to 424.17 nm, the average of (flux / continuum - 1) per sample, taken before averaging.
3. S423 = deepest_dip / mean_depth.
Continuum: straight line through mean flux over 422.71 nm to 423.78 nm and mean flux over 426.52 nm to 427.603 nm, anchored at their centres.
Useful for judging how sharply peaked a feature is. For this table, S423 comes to -10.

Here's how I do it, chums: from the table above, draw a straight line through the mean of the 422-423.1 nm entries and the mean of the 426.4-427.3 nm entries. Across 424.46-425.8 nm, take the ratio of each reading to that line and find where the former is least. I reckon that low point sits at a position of 425.589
